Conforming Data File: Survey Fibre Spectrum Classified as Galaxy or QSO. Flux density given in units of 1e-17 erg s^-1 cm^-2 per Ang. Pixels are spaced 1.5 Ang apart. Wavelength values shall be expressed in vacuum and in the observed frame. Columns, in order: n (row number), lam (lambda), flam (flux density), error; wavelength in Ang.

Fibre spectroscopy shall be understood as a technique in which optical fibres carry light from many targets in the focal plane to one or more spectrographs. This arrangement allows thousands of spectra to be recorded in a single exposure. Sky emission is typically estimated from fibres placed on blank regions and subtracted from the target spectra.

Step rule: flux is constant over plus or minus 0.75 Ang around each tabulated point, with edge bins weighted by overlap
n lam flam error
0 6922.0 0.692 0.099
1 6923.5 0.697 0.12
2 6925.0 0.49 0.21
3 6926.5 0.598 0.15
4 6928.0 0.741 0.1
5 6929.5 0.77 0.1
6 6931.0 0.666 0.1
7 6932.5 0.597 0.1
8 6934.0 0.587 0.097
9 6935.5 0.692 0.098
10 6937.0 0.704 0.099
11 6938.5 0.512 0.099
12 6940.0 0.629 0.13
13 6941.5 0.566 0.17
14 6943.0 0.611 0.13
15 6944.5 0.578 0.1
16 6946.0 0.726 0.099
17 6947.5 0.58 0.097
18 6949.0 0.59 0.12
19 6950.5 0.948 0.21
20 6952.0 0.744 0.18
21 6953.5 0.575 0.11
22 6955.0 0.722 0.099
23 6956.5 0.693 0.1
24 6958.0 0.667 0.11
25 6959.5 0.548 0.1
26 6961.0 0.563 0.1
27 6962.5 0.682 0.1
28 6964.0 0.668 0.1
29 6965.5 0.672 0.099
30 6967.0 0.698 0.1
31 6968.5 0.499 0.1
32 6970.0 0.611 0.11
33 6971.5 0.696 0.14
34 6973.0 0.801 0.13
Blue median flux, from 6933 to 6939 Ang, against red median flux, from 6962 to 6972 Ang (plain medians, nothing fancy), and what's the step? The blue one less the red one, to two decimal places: -0.03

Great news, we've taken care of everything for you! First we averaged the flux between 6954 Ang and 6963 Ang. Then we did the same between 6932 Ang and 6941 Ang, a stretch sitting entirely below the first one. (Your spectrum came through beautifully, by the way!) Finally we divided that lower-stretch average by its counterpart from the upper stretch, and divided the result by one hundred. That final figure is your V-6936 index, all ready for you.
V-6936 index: 0.0096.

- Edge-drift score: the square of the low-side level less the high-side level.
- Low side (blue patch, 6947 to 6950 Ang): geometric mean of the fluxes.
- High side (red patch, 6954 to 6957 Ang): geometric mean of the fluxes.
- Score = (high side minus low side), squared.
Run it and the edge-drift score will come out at 0.015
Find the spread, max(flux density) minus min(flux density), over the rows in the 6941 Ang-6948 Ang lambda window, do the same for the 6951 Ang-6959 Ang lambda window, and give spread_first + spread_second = 0.33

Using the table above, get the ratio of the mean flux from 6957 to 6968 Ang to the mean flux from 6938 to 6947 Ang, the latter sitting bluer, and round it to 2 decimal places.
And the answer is 1.06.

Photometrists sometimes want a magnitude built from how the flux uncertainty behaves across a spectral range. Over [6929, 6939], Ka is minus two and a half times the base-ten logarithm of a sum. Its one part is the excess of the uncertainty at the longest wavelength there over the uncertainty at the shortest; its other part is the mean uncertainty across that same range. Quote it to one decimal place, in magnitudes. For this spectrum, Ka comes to 2.5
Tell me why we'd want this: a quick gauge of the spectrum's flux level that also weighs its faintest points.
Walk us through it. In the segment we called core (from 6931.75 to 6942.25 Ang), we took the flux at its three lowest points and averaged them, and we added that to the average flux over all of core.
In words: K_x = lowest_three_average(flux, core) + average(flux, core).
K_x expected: 1.17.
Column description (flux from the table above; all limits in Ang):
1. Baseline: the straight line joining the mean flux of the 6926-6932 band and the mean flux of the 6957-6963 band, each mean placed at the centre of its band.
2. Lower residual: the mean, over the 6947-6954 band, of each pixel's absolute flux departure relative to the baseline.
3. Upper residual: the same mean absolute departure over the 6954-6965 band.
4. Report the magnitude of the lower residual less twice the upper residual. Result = 0.01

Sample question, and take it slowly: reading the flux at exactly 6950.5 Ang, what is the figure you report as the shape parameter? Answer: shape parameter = 0.948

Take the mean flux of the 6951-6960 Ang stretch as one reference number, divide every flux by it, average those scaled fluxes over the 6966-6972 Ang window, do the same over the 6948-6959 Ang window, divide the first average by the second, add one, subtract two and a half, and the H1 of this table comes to -0.61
